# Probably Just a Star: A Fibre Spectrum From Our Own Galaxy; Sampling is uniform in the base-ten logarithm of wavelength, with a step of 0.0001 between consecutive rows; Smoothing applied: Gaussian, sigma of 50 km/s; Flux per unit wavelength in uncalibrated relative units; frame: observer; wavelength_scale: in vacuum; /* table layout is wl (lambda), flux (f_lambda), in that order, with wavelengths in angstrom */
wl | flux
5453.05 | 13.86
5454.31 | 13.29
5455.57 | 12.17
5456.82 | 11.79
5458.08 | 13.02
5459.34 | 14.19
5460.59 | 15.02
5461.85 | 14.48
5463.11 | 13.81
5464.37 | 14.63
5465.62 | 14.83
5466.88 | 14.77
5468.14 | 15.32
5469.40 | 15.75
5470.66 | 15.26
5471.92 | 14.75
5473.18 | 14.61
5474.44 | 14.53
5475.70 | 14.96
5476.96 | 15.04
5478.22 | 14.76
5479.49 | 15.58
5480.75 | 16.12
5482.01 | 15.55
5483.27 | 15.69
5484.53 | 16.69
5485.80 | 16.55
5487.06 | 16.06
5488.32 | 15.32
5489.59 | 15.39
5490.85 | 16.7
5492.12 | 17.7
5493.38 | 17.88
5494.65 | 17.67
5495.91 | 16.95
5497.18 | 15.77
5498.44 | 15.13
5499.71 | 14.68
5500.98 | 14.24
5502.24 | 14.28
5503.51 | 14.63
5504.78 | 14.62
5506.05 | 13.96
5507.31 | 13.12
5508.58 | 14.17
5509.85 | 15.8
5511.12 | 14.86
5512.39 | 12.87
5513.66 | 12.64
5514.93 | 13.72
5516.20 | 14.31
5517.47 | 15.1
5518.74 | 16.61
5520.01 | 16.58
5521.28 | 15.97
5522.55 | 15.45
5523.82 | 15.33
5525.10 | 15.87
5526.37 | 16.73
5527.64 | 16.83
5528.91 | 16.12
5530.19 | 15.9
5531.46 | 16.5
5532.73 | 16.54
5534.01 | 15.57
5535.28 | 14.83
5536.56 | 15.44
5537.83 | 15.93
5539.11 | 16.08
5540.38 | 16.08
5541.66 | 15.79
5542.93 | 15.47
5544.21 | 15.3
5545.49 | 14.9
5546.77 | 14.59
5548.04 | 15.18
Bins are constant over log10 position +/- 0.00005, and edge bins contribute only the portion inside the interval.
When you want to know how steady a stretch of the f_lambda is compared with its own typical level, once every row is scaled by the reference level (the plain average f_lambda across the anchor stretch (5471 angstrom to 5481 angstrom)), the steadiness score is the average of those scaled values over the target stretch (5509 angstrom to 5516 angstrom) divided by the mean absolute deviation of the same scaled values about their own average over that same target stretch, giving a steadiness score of 13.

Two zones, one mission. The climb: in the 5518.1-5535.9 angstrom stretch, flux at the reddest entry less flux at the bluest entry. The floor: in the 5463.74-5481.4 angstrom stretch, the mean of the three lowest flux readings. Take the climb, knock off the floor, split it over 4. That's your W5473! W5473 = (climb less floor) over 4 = -4.1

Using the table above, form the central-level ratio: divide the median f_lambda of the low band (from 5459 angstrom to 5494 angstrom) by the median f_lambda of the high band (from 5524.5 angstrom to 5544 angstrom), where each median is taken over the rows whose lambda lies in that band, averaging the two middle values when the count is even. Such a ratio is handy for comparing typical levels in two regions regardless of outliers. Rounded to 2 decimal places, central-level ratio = 0.96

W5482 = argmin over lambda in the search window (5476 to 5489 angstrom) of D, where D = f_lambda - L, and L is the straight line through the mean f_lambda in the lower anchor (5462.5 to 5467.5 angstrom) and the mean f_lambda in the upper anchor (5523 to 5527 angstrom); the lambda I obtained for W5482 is 5478.22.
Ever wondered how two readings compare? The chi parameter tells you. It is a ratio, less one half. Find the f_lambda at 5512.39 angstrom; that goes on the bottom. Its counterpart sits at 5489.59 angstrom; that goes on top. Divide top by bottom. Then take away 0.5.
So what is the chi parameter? 0.70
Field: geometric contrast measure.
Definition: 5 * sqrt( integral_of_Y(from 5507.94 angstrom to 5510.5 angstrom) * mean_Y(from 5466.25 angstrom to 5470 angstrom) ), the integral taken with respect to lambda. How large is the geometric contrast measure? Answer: 121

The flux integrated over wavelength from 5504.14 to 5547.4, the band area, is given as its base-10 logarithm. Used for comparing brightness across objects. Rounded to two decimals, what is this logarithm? 2.82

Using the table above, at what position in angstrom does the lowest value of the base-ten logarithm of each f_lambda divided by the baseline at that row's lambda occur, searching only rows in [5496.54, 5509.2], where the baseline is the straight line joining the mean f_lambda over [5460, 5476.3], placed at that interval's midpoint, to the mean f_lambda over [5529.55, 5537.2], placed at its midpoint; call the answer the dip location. 5507.31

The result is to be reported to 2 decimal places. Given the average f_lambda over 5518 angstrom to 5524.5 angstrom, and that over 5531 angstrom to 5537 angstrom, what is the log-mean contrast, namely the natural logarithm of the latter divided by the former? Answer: -0.01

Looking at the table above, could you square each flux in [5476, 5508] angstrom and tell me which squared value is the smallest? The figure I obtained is 172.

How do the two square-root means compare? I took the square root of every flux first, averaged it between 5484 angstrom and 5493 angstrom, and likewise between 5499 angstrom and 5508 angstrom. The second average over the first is 0.93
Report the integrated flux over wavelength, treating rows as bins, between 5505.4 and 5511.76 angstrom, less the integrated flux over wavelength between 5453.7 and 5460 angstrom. 10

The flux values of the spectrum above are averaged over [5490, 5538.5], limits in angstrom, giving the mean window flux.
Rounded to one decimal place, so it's 15.4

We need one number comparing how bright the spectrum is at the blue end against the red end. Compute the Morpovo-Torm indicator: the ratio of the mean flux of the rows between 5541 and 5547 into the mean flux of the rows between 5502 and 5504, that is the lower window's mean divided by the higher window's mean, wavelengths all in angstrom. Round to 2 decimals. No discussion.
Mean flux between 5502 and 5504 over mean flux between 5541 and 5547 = 0.95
